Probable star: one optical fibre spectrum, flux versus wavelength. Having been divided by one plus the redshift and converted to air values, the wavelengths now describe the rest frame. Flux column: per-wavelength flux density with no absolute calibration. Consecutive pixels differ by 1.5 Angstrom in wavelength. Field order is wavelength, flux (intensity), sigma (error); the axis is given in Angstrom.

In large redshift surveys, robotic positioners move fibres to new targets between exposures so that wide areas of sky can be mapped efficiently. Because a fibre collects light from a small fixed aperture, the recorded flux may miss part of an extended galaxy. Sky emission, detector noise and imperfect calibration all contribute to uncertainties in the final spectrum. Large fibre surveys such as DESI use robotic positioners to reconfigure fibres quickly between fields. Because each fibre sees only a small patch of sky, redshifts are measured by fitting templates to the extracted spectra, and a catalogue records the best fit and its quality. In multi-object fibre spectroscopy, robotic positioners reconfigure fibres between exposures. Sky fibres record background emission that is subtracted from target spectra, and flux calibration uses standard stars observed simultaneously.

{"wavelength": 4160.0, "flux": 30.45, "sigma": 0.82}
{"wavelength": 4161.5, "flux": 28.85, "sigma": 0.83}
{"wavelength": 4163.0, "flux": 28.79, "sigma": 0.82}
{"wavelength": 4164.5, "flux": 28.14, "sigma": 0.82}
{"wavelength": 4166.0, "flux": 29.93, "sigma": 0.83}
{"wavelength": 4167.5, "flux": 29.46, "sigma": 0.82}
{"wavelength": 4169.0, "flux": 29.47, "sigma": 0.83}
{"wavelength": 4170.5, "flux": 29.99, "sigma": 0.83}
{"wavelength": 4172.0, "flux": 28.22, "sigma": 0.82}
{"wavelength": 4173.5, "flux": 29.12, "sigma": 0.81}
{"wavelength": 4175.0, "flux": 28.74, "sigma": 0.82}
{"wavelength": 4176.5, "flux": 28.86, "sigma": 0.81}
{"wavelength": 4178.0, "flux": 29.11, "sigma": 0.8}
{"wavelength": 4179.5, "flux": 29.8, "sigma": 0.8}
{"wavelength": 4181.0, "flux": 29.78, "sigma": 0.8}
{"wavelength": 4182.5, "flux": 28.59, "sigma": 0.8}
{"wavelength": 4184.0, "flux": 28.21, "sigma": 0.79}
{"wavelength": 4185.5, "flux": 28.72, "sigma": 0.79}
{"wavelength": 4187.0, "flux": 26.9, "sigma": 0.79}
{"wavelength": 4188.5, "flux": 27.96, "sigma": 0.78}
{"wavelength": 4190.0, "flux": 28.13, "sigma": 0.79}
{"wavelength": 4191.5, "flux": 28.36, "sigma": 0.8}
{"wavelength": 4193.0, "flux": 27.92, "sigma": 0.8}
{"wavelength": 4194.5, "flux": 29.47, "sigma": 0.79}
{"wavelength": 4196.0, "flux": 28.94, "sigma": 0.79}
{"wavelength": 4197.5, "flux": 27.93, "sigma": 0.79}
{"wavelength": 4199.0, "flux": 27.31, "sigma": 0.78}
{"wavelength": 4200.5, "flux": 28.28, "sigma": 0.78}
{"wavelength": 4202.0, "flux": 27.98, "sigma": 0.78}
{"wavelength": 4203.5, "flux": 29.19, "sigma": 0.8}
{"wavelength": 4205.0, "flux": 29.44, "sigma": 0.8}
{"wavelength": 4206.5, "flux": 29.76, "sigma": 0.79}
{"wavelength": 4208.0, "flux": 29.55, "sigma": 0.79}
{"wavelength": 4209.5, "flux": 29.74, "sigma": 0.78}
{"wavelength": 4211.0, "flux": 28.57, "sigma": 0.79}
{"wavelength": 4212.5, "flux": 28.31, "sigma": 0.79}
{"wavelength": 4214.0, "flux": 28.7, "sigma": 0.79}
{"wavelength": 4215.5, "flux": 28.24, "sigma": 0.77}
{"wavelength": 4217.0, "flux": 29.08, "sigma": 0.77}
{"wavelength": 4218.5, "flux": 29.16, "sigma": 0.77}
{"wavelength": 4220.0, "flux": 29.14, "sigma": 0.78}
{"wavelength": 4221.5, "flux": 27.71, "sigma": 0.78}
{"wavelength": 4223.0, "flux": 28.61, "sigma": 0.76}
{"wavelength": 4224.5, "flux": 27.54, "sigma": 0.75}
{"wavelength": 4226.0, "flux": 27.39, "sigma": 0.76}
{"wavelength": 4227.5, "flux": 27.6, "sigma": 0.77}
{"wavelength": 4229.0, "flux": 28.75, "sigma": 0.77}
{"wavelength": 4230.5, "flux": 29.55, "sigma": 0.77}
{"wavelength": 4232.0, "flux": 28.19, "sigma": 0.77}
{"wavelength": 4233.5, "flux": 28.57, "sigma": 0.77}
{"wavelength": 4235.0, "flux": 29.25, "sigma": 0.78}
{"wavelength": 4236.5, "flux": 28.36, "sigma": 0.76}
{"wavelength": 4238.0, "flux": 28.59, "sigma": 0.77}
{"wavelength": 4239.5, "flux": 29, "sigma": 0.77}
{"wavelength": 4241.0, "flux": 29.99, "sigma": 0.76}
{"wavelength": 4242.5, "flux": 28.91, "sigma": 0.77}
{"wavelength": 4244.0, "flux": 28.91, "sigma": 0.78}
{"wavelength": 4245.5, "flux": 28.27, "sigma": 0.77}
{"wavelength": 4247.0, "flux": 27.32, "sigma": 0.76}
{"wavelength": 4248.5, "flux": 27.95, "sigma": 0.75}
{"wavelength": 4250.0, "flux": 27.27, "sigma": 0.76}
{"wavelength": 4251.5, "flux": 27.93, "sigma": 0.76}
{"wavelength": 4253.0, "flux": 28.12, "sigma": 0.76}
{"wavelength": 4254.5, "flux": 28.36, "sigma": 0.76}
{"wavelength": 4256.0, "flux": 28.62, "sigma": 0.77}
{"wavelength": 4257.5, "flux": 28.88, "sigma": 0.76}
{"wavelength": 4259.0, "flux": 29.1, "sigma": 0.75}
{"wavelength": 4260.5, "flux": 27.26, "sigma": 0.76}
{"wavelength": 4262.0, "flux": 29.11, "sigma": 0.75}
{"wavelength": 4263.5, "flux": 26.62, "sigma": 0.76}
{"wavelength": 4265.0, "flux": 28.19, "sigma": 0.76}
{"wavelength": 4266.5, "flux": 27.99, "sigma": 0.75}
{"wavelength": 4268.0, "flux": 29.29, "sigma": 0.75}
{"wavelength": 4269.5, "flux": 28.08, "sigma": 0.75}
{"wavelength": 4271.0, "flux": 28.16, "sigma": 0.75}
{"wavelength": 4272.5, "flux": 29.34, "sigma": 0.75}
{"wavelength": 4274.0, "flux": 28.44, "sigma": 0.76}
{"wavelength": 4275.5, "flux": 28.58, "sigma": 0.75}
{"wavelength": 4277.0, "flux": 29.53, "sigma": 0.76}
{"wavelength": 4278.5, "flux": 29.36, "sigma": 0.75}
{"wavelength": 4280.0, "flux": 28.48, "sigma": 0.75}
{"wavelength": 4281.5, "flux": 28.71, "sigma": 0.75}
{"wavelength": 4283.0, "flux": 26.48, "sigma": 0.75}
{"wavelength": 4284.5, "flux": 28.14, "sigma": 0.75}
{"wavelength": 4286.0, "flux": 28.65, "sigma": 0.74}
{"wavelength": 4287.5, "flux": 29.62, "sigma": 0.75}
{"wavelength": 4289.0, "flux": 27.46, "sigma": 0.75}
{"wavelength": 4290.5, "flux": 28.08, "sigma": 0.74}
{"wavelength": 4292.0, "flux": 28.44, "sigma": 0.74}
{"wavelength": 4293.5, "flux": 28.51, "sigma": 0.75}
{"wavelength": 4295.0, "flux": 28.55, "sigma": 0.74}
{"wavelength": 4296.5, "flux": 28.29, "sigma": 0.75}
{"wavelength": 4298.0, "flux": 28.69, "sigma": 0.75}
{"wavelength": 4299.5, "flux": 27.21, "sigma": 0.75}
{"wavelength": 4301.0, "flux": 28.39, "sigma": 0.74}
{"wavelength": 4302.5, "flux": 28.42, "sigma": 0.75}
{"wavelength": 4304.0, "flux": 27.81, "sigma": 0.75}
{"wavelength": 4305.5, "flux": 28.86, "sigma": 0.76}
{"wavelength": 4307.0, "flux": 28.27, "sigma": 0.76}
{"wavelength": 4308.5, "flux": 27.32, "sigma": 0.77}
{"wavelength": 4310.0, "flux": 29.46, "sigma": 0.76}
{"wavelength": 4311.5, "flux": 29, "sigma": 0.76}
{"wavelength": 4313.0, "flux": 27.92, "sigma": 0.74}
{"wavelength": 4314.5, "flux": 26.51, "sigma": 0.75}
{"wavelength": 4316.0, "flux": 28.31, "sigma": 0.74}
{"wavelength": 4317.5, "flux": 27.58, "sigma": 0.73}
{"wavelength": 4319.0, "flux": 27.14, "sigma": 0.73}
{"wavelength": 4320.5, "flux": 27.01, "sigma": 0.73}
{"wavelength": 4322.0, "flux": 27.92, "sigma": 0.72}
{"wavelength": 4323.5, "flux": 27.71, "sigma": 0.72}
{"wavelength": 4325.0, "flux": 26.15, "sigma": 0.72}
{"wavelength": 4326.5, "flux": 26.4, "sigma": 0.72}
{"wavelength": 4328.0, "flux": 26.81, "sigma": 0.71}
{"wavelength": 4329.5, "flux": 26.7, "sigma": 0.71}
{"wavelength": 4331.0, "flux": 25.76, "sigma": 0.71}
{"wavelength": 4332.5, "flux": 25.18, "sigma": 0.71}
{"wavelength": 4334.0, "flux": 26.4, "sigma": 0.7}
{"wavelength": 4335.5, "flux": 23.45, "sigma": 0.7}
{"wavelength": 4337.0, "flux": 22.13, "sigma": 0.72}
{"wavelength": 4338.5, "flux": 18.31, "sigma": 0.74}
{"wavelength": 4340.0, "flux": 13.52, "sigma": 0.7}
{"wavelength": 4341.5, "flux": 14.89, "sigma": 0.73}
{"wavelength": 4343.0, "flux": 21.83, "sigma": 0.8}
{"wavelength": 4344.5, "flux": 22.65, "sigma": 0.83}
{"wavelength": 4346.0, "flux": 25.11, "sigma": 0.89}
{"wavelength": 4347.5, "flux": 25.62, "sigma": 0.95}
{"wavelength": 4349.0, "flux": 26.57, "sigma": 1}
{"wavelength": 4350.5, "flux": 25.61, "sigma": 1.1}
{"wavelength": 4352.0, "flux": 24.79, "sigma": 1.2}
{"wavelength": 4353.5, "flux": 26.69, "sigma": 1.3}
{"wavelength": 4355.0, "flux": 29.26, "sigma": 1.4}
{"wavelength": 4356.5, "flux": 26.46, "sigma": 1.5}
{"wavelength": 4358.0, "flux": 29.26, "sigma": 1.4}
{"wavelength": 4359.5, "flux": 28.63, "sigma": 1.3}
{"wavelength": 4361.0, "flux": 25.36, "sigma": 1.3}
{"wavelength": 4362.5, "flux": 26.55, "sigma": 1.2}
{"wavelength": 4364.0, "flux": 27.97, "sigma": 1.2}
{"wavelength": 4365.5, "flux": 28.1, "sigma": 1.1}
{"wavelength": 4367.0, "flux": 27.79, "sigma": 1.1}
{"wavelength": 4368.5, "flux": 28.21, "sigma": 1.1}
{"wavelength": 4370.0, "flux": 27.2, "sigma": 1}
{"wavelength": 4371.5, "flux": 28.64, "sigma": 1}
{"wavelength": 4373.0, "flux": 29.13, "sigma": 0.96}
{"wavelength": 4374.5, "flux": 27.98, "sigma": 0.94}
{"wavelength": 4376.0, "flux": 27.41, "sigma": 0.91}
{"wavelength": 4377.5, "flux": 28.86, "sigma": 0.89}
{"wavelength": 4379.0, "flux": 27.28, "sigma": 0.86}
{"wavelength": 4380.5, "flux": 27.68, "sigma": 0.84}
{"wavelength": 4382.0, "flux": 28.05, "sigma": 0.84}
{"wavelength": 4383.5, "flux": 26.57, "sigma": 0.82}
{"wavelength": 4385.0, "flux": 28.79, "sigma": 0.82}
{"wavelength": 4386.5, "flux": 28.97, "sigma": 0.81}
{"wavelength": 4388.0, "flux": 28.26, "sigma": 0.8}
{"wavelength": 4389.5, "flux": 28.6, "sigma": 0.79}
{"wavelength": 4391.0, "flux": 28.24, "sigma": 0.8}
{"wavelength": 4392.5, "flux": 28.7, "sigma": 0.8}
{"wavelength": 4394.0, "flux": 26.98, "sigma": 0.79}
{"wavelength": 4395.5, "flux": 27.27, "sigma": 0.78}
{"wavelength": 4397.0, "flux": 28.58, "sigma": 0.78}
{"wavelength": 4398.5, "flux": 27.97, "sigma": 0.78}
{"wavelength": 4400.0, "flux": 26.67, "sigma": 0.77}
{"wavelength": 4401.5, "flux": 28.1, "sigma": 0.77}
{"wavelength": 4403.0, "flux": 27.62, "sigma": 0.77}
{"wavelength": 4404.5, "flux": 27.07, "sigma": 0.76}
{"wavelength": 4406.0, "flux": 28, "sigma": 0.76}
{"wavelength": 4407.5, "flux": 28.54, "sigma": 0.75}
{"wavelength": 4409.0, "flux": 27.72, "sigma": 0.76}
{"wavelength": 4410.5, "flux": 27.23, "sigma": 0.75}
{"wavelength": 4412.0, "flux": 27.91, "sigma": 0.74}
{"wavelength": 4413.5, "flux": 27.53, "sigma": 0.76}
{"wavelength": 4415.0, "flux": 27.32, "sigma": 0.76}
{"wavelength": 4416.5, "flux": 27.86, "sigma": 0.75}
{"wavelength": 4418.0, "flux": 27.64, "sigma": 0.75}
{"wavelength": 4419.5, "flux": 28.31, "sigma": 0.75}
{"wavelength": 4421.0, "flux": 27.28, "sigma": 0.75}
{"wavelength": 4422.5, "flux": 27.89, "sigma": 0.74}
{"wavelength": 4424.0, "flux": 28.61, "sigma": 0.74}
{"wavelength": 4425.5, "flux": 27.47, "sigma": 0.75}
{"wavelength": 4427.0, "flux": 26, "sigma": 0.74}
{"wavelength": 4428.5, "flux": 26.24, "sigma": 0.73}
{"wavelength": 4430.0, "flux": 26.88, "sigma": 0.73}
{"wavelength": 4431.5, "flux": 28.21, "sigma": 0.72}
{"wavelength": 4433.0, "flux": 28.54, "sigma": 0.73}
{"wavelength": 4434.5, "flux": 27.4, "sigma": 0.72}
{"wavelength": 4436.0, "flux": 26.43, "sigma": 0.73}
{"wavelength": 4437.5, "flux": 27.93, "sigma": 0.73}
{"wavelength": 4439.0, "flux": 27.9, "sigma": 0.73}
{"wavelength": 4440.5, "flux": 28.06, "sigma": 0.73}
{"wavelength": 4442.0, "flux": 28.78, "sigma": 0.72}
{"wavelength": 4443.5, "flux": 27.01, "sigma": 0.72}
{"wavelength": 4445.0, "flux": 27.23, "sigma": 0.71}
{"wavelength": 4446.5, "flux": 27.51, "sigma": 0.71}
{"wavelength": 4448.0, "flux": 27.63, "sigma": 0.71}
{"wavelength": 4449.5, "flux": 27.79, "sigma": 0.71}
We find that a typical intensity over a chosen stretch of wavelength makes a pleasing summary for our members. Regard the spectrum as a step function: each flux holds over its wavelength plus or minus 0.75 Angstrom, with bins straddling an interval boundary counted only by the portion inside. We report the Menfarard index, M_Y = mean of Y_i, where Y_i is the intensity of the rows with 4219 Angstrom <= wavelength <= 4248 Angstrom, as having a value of 28.5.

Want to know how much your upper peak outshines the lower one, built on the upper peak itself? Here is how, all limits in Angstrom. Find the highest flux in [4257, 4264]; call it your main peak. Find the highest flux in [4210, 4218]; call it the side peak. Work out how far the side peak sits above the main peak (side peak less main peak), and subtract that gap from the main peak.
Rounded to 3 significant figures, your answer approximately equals 29.1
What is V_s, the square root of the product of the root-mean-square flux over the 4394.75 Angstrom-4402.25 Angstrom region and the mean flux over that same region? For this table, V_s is 27.7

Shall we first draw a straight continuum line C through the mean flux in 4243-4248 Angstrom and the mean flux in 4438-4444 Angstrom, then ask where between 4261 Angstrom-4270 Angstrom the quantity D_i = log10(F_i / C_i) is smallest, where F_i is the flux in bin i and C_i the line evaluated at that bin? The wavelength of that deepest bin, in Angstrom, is 4263.5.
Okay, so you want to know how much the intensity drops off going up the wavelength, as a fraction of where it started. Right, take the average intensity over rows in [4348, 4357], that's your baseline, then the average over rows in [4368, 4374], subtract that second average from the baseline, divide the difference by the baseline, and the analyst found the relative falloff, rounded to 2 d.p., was -0.07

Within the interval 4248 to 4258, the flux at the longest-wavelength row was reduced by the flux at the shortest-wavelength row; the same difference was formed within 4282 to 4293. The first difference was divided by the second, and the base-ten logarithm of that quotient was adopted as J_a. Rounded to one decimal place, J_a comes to -0.3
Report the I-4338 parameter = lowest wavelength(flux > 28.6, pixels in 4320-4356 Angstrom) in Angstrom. 4355.0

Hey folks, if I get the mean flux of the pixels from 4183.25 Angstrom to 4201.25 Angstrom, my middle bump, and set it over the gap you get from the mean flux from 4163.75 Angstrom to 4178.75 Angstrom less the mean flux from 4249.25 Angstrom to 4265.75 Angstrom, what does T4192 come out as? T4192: 29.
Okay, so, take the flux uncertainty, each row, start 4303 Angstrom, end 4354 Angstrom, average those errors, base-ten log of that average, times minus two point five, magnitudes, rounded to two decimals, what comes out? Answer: 0.25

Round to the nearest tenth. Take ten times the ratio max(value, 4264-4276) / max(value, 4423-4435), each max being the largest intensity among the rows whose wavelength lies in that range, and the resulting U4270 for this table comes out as 10.3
